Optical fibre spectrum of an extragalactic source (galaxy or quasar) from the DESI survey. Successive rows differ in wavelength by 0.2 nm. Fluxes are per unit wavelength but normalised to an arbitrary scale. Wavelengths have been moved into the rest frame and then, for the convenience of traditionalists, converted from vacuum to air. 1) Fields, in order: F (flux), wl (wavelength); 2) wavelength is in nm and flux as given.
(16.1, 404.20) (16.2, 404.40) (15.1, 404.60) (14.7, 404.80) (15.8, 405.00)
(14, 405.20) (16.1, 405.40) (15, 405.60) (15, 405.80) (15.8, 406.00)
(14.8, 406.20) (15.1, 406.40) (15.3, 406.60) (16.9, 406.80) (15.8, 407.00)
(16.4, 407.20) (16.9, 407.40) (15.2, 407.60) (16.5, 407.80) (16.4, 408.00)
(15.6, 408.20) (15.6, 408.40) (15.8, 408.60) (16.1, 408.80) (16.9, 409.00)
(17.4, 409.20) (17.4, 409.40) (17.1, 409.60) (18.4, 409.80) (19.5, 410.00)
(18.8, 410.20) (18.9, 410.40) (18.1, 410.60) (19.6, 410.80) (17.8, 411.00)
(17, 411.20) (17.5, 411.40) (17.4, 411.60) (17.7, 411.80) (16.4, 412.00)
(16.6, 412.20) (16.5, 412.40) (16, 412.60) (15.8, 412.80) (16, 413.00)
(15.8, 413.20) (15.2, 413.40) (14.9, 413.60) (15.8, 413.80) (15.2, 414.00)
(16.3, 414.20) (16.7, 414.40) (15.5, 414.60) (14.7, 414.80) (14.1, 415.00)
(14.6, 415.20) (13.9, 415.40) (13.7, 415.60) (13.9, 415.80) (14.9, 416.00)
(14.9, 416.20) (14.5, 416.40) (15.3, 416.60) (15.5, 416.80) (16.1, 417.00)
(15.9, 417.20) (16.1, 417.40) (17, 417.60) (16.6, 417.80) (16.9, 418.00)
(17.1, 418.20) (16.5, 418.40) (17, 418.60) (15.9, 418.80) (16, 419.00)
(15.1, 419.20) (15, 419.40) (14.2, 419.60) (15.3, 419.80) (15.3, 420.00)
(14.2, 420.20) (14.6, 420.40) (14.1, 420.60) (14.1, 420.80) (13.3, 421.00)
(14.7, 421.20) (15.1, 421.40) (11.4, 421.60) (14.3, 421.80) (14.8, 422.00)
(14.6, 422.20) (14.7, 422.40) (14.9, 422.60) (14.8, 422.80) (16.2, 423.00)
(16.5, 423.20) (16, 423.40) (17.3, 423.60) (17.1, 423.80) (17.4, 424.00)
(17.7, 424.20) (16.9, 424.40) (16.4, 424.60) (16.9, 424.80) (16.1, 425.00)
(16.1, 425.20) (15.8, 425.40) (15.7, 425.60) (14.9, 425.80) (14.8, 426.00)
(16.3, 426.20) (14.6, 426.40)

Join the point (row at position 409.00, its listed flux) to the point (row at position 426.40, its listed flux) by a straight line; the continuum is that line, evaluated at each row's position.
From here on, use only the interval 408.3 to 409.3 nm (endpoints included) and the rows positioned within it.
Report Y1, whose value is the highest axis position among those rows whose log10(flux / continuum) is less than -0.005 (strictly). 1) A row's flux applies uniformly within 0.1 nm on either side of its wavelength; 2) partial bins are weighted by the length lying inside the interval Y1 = 408.80 nm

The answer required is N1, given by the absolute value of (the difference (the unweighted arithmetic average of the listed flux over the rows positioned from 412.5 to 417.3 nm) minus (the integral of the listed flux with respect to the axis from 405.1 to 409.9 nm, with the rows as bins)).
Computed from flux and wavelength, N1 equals 61.9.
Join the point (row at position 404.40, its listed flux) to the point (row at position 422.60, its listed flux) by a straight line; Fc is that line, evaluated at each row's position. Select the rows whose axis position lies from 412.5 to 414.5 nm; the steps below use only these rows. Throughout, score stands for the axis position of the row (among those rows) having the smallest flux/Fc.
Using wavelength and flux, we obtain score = 413.60 nm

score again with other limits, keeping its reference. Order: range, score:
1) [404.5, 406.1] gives 405.20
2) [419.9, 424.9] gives 421.60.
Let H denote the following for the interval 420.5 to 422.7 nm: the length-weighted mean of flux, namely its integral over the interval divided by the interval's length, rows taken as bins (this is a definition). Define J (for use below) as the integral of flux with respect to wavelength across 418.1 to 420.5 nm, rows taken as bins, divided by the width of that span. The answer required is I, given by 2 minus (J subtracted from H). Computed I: 3.3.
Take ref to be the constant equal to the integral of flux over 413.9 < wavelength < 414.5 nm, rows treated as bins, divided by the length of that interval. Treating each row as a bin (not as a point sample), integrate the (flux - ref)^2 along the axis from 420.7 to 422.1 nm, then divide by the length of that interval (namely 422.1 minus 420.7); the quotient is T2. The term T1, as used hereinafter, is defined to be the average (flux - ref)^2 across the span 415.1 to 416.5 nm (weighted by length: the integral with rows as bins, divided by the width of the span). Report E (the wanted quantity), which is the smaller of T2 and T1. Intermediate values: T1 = 3.2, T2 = 5.8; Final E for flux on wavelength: 3.19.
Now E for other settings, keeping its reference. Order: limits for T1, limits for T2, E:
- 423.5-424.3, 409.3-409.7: 1.42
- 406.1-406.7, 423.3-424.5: 1.04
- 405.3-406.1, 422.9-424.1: 0.59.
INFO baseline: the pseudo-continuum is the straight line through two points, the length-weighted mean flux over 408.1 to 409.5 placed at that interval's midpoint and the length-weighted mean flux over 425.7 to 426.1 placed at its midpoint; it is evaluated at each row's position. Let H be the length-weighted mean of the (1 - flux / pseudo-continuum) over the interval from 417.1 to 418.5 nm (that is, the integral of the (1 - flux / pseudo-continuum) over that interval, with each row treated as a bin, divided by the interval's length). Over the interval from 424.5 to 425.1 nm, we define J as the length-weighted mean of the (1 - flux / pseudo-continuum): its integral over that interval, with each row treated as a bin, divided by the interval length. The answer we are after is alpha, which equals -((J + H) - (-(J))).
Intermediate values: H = -0.06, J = -0.10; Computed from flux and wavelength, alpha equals 0.3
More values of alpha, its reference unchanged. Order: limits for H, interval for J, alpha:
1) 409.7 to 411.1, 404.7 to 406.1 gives 0.0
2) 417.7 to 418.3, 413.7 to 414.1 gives 0.0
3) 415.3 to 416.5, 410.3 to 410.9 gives 0.2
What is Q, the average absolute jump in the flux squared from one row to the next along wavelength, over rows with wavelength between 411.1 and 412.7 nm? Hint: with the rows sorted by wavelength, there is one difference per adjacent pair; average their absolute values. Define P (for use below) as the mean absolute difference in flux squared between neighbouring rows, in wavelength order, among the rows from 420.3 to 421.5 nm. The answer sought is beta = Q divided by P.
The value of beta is 0.8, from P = 17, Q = 14.5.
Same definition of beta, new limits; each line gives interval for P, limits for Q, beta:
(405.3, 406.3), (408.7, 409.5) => 0.6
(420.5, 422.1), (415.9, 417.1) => 0.3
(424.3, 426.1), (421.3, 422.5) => 3.1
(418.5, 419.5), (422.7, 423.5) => 1.3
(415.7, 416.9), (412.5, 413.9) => 0.9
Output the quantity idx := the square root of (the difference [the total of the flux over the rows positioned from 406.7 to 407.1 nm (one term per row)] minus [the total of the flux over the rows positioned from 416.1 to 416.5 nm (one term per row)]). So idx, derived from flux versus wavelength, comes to 1.8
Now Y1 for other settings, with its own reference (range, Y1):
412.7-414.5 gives 414.00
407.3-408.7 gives 408.60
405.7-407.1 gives 407.00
